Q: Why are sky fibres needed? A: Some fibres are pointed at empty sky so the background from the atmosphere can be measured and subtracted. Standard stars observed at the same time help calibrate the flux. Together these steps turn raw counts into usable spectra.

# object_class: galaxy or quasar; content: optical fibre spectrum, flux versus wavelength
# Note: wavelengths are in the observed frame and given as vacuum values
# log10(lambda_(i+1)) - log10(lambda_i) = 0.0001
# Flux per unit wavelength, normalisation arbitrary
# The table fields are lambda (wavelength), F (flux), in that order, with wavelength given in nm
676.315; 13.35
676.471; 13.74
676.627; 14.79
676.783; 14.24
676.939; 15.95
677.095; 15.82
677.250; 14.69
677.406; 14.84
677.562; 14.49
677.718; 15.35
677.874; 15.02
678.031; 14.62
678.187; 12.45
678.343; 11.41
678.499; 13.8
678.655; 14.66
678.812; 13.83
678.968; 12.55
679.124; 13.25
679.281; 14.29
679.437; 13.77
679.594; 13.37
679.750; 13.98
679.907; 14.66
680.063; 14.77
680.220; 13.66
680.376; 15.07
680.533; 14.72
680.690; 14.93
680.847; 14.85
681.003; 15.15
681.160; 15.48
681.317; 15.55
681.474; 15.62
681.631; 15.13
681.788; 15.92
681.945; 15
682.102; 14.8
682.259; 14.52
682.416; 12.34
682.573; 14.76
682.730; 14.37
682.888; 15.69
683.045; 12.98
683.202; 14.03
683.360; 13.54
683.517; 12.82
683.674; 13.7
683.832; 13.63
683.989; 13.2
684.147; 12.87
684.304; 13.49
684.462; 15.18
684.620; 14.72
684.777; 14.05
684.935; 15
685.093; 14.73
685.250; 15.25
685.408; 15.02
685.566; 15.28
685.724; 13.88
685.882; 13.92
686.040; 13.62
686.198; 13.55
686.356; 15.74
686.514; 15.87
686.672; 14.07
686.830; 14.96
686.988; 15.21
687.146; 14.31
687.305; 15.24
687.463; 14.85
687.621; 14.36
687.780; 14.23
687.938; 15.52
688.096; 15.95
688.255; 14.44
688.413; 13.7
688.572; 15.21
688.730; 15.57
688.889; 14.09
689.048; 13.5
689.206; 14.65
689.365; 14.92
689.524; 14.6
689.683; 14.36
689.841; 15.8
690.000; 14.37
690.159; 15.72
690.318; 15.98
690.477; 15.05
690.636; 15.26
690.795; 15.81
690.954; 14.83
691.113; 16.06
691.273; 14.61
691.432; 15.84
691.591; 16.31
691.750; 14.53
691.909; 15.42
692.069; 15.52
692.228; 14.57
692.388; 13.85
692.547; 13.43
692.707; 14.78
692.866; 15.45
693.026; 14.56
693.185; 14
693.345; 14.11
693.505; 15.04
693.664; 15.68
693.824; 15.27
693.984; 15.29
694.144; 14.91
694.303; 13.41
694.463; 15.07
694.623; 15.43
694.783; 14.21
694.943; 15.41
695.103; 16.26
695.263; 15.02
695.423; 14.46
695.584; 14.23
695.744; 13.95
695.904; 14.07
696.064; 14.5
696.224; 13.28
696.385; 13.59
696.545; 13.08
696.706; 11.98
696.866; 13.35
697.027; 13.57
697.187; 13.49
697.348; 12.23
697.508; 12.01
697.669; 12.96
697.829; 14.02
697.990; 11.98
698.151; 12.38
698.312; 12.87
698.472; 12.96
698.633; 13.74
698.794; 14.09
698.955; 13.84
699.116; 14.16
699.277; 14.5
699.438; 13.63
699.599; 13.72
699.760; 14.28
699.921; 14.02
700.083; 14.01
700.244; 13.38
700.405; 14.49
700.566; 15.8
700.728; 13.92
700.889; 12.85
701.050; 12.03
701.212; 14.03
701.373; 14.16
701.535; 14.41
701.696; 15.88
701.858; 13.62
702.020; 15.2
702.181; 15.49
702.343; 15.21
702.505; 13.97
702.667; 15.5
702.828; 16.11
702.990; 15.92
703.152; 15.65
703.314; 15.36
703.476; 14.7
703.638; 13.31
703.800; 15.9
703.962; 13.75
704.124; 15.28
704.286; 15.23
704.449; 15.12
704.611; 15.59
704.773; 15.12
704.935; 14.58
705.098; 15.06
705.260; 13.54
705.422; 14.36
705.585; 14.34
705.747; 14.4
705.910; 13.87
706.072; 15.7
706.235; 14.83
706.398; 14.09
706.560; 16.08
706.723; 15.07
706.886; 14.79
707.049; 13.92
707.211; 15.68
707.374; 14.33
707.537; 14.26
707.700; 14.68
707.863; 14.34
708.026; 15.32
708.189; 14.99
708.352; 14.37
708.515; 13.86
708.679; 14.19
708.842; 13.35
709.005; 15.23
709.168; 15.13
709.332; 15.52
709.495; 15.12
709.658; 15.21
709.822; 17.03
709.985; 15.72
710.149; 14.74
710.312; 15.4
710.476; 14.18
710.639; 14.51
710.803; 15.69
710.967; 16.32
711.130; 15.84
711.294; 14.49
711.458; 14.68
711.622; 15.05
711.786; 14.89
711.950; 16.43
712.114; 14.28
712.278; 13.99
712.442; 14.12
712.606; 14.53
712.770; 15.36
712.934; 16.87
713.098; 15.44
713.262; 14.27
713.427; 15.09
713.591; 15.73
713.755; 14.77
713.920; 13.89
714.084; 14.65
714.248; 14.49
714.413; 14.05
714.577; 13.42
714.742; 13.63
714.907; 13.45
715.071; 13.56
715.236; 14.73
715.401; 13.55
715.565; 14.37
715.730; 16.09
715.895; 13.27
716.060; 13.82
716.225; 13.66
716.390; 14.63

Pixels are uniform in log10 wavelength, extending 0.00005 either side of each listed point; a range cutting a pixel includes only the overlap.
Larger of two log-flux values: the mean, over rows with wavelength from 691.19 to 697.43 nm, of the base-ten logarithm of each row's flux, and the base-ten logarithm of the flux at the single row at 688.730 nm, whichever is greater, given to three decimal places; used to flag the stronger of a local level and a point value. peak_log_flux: 1.192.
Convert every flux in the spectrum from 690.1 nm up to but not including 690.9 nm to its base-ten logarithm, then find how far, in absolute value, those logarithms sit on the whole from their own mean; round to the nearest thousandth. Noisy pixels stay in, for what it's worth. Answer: 0.009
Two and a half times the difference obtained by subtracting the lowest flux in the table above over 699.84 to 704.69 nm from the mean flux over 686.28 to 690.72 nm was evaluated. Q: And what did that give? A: 7.2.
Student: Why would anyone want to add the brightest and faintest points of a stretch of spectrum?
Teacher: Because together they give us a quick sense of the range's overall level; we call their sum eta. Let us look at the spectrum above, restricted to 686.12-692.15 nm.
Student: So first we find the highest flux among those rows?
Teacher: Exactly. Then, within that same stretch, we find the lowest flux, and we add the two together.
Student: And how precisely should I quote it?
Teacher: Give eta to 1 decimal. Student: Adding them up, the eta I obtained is 29.8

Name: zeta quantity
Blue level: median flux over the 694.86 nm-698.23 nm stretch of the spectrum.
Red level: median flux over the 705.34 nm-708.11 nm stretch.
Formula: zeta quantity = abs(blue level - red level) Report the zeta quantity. 0.83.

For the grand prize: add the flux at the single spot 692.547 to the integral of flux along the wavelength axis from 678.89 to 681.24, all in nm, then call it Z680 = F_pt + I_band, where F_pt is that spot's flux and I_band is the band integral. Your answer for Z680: 47.0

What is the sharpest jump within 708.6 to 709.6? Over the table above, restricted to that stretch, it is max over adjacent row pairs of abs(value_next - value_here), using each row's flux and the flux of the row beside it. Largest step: 1.9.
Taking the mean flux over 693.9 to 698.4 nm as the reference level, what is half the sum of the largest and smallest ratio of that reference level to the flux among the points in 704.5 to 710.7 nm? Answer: 0.92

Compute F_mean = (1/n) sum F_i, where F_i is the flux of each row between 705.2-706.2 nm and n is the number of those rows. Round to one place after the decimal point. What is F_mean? 14.4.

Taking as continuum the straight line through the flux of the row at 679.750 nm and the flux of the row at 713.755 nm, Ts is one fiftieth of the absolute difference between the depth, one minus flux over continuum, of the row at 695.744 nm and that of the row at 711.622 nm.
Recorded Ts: 0.0010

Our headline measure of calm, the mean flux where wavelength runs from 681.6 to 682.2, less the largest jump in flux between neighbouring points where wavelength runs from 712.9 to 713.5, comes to 13.8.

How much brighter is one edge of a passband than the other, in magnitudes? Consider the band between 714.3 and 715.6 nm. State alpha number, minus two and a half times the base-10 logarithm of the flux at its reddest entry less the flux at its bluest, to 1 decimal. 1.2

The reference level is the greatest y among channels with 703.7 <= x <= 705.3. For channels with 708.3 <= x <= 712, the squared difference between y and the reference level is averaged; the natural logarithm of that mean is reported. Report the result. 0.32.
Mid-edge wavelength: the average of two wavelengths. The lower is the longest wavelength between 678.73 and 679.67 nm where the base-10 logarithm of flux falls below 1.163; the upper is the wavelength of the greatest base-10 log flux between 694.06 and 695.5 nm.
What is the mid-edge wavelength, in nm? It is 687.35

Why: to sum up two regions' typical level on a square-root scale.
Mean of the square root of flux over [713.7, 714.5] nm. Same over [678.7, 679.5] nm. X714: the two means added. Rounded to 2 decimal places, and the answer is 7.47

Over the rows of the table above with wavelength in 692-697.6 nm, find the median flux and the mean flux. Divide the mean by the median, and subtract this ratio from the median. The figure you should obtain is 13.2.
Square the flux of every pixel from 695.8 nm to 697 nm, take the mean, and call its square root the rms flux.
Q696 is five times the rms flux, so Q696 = 67.1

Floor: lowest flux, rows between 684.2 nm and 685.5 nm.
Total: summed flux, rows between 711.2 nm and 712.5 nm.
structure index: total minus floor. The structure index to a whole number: 104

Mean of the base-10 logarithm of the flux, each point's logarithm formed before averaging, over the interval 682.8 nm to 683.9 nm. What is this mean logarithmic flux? 1.14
